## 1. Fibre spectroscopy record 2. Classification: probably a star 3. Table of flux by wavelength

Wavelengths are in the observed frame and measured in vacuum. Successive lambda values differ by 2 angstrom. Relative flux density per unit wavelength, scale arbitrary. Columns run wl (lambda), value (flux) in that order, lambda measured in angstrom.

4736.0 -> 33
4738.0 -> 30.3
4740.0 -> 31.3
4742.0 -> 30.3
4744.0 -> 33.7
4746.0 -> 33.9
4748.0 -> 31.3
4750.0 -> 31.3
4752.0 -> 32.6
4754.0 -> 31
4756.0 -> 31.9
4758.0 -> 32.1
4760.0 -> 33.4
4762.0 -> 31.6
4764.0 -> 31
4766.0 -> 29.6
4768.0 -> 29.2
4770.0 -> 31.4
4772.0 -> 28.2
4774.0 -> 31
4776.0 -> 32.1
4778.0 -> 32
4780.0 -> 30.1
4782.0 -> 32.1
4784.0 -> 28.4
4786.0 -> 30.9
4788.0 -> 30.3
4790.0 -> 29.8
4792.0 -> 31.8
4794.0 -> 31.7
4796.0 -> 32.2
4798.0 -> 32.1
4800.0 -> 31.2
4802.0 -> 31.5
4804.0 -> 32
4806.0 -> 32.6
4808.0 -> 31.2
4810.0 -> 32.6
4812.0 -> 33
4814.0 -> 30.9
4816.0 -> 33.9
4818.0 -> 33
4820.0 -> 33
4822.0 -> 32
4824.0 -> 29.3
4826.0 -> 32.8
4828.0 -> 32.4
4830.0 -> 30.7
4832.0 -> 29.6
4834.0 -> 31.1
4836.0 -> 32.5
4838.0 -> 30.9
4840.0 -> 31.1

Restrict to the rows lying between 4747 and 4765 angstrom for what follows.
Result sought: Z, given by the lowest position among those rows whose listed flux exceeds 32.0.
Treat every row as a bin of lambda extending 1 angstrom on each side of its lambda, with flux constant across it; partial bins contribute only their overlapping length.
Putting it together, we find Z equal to 4752.0 angstrom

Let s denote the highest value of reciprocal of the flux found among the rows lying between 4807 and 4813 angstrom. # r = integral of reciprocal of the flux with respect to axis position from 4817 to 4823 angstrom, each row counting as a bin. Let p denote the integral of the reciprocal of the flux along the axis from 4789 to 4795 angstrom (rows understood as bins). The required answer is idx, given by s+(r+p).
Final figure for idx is 0.409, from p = 0.1931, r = 0.184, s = 0.0321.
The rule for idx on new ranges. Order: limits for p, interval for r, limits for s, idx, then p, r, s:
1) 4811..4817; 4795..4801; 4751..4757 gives 0.405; 0.1843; 0.189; 0.0323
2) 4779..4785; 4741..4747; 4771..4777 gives 0.419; 0.1992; 0.184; 0.0355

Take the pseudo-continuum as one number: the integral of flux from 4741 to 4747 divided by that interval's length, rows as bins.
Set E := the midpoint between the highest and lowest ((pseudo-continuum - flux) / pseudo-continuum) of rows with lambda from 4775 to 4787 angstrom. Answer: 0.073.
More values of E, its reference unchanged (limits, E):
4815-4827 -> 0.032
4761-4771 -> 0.068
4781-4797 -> 0.072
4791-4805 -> 0.029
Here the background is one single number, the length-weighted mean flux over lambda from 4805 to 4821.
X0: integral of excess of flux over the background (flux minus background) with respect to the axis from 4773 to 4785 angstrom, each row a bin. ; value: -18.9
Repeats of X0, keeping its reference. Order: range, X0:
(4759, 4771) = -17.9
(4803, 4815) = -5.7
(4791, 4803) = -9.3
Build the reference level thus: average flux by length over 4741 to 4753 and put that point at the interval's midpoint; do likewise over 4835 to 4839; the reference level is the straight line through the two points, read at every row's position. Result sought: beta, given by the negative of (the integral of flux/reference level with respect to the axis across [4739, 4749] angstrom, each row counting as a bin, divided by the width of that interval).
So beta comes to -1.00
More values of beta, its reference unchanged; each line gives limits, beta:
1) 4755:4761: -1.01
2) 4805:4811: -1.01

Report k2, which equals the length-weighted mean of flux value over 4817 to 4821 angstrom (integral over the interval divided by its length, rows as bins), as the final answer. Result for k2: 33.0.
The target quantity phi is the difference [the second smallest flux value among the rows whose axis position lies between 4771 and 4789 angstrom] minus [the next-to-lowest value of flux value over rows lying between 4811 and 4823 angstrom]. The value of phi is -3.6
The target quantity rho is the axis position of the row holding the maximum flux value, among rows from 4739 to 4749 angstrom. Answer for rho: 4746.0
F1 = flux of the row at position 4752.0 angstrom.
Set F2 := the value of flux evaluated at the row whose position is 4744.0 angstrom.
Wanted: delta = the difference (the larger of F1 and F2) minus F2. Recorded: 0.0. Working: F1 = 32.6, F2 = 33.7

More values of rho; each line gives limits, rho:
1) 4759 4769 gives 4760.0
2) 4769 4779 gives 4776.0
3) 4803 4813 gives 4812.0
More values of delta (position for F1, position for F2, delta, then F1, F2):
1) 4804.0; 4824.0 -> 2.7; 32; 29.3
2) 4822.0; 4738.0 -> 1.7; 32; 30.3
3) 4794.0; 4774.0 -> 0.7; 31.7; 31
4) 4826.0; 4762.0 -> 1.2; 32.8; 31.6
